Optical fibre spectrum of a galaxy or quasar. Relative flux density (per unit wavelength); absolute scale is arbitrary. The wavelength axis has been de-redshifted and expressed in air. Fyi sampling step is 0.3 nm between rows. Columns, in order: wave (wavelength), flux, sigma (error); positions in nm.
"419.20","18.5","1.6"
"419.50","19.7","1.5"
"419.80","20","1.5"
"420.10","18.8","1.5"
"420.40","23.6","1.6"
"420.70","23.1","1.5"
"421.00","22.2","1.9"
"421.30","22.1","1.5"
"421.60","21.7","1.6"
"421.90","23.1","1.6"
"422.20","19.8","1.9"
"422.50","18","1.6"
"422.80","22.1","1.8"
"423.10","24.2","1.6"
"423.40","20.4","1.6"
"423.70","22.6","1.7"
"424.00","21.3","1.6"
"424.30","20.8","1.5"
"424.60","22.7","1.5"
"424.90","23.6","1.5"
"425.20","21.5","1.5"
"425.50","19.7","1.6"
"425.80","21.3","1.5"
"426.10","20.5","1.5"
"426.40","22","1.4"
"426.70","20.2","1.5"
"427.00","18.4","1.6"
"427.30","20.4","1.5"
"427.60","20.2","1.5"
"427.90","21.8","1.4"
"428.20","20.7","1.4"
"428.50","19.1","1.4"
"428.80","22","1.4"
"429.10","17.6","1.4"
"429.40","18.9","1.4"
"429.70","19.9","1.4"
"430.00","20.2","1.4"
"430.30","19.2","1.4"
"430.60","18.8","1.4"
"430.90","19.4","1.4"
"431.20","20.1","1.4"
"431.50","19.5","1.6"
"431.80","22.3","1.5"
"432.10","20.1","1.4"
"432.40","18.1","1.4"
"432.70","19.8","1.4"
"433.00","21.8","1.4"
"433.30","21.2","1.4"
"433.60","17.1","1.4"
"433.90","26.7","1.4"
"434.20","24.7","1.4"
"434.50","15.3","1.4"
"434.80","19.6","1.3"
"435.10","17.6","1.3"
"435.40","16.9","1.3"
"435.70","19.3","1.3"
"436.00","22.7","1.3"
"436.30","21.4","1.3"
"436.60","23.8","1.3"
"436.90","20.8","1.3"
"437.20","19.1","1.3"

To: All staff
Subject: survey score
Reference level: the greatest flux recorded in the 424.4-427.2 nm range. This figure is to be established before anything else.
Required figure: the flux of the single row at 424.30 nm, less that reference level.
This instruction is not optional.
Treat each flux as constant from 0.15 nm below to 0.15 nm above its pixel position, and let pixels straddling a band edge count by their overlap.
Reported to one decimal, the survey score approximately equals -2.8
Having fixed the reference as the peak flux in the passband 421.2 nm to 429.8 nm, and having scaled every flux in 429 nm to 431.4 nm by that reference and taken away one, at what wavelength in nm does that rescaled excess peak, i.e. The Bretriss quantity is 430.00 nm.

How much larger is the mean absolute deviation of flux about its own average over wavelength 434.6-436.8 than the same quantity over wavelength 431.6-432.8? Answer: 1.0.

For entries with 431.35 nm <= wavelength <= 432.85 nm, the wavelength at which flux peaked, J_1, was 431.80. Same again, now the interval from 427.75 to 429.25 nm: 428.80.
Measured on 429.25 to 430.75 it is 430.00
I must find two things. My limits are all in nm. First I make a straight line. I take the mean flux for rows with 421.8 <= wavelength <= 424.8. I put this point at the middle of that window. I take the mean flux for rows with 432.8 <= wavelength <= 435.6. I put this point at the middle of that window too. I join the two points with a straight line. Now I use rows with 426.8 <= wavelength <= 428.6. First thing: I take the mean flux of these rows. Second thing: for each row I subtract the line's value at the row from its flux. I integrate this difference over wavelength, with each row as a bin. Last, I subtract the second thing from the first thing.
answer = 21.6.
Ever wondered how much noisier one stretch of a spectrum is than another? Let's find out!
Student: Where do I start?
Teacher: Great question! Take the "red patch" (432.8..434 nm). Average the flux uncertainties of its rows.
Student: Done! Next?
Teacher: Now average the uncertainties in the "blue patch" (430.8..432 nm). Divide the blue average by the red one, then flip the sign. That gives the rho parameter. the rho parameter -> -1.05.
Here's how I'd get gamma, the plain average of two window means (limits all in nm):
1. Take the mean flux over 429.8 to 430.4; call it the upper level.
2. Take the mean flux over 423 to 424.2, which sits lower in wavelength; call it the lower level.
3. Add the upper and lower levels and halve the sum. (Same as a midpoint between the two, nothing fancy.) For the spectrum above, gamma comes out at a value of 20.9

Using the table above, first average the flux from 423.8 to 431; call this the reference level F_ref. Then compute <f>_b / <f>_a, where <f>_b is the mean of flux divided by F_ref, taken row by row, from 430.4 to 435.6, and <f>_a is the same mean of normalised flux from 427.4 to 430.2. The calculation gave 0.995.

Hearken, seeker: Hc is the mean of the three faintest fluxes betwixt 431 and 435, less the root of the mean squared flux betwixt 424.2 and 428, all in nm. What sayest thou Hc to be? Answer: -4.2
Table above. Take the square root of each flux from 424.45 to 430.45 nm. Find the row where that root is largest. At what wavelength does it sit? 424.90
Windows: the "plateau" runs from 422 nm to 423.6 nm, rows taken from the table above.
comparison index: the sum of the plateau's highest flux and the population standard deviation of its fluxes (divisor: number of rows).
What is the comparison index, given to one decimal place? 26.3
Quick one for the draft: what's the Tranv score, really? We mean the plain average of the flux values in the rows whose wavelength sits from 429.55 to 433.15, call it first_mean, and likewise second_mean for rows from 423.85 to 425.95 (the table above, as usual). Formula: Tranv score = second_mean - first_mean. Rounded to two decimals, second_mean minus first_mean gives 1.62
